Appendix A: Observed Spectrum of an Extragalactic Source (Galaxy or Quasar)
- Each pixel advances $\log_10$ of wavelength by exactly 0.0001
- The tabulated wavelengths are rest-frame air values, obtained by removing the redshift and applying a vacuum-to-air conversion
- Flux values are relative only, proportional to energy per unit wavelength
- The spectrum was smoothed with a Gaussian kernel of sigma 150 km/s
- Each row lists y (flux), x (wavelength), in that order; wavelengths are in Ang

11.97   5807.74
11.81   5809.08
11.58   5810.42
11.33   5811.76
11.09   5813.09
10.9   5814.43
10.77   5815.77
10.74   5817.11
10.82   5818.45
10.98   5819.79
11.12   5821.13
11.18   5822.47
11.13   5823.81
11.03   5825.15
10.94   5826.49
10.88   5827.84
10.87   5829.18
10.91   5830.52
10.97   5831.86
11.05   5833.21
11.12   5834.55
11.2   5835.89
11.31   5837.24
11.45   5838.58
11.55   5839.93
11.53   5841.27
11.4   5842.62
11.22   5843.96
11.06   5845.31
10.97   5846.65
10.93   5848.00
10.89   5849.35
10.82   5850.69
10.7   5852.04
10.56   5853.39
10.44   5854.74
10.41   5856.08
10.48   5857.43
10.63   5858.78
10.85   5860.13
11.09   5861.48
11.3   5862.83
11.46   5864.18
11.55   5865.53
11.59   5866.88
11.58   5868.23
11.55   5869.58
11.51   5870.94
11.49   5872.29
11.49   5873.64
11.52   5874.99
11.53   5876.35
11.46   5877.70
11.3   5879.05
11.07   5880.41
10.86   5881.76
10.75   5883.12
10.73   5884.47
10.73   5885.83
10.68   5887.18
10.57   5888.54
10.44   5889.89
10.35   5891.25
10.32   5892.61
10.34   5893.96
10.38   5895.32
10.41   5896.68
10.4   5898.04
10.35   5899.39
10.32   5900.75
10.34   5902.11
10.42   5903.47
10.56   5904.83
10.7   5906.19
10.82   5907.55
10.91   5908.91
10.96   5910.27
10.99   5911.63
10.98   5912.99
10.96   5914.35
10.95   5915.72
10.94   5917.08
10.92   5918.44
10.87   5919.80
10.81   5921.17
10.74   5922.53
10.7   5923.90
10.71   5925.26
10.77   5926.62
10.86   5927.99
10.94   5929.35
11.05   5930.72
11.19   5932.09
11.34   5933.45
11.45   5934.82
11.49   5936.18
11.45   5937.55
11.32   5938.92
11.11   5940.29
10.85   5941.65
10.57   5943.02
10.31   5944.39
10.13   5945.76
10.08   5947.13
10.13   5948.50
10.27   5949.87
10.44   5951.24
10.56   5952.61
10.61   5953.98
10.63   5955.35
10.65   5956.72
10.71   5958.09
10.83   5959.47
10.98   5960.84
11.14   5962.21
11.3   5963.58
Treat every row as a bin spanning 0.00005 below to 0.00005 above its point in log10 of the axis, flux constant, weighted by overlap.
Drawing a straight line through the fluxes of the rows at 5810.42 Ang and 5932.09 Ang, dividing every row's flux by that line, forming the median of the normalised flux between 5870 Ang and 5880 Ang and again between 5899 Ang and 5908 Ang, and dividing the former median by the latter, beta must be 1.09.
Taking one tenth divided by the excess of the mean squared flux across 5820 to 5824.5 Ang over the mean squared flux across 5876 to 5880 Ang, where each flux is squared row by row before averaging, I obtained -0.02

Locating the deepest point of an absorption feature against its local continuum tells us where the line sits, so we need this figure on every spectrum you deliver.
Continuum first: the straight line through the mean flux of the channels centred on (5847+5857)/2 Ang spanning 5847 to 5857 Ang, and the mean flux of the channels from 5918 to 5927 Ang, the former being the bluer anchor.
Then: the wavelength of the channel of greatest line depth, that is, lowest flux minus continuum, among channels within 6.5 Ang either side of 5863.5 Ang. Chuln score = 5857.43 Ang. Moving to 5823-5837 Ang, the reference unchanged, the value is 5829.18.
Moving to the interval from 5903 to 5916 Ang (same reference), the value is 5903.47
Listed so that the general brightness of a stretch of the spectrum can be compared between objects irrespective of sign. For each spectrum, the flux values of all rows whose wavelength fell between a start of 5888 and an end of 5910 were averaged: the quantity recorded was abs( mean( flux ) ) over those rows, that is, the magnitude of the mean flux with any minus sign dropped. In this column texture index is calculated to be 10.5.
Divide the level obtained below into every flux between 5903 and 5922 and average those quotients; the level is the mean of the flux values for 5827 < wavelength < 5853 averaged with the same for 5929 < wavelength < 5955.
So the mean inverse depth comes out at 1.01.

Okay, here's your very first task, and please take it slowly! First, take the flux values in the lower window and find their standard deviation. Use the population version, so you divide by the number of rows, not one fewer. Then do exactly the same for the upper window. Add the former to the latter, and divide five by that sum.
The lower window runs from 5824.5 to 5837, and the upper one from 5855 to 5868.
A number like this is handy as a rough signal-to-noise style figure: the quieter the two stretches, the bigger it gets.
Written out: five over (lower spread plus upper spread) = 9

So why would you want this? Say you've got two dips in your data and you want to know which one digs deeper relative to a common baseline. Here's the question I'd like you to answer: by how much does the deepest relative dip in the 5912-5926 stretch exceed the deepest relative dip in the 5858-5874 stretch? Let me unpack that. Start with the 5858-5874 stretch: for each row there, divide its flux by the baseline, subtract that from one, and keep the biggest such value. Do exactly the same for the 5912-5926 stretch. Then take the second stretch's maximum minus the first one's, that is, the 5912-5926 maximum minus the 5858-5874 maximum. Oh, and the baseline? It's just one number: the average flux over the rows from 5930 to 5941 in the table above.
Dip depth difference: -0.01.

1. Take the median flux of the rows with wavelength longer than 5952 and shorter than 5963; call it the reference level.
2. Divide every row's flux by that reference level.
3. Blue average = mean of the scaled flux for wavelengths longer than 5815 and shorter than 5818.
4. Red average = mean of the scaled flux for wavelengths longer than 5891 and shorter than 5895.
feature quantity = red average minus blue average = -0.039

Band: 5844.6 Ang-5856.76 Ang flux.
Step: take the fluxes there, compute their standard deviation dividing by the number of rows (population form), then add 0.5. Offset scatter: 0.72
